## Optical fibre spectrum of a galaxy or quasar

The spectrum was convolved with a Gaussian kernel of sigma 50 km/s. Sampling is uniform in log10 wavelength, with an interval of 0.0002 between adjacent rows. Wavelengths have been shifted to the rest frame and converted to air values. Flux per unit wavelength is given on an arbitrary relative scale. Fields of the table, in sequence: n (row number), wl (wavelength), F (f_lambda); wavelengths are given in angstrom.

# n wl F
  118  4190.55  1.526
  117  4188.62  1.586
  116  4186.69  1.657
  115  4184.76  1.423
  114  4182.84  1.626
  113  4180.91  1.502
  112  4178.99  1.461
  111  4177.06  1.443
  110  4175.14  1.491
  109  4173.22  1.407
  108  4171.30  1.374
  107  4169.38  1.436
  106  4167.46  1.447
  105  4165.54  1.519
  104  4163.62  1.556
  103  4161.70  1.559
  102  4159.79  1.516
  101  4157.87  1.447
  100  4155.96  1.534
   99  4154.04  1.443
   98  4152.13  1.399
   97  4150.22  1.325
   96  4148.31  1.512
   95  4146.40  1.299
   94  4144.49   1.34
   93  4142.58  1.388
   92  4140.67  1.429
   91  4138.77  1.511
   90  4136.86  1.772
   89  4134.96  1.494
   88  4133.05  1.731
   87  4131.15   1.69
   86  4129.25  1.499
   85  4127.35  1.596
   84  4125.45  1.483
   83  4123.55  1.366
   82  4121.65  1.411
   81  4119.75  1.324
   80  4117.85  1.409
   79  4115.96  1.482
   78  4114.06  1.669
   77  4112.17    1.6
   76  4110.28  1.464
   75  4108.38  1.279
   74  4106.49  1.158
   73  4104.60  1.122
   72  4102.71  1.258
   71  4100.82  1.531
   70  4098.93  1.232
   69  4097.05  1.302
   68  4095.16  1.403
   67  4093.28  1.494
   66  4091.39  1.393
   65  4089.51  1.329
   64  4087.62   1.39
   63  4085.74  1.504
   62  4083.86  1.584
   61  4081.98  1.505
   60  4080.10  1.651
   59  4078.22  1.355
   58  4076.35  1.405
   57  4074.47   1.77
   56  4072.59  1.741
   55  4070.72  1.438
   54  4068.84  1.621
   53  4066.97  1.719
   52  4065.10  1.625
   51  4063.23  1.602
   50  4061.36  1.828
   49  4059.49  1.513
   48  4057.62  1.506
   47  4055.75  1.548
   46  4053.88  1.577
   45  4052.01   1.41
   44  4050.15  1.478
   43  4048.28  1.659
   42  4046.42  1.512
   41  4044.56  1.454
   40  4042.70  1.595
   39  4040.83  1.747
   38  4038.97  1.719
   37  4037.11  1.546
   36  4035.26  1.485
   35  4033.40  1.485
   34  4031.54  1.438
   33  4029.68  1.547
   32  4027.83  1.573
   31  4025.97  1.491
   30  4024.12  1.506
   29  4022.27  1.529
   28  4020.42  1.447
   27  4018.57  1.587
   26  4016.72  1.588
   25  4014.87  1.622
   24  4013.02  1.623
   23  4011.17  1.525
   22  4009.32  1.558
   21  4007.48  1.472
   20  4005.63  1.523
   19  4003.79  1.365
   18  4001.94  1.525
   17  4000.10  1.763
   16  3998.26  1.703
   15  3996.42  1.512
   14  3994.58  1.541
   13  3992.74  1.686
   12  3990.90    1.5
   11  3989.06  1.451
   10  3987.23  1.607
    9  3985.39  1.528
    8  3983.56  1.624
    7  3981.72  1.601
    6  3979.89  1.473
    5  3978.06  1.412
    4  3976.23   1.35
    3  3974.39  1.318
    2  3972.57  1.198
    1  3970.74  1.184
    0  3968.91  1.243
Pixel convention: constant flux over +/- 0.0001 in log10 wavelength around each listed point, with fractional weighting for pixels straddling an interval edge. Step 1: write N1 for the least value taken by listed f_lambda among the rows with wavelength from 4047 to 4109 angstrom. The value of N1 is 1.122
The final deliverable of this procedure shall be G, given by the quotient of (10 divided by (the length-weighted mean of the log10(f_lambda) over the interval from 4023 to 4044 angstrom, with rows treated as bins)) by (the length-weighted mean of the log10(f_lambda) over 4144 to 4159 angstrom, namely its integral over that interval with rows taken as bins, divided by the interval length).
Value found 348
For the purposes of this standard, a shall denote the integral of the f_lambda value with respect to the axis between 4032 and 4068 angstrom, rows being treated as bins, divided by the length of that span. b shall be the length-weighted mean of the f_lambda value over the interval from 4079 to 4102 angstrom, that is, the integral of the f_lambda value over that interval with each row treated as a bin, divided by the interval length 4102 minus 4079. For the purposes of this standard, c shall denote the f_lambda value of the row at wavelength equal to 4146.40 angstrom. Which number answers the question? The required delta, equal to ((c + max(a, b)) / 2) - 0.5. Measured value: 0.94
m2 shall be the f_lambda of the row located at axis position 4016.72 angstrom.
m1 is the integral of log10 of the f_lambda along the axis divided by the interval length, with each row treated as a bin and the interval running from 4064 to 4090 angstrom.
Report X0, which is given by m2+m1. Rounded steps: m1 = 0.188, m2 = 1.588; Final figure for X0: 1.8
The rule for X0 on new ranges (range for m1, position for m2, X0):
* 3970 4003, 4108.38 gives 1.5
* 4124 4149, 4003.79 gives 1.5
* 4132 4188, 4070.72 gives 1.6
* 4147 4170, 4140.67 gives 1.6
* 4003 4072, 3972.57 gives 1.4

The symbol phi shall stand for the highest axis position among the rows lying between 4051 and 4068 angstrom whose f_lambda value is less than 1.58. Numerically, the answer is 4059.49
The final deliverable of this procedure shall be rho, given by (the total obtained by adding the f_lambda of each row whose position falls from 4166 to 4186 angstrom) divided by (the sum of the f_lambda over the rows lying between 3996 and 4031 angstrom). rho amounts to 0.5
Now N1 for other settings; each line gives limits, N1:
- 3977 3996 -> 1.412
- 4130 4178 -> 1.299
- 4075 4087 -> 1.355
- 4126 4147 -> 1.299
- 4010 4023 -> 1.447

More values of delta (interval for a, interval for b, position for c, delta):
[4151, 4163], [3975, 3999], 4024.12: 1.02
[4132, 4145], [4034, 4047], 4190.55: 1.05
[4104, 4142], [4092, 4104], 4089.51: 0.90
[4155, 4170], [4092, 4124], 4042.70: 1.05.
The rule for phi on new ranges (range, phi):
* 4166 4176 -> 4175.14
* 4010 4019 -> 4011.17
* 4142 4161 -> 4159.79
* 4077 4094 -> 4093.28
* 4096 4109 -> 4108.38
